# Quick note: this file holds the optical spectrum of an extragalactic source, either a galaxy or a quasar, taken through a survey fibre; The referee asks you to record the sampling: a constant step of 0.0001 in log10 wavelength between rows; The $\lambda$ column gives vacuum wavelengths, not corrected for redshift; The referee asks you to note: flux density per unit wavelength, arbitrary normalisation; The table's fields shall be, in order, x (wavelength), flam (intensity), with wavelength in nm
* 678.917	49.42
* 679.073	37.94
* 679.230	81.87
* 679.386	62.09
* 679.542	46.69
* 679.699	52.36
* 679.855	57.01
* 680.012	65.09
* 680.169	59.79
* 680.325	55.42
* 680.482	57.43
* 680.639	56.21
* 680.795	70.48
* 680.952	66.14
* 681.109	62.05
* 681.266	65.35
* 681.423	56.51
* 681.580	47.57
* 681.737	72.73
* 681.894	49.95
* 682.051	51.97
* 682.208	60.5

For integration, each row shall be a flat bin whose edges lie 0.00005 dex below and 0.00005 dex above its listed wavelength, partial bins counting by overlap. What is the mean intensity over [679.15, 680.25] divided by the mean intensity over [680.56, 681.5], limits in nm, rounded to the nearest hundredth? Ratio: 0.97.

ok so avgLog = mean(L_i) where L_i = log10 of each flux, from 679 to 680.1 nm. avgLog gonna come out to 1.75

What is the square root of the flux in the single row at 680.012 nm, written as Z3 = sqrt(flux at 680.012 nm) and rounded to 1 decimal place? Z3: 8.1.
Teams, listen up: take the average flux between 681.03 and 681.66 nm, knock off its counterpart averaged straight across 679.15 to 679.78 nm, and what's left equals -2.9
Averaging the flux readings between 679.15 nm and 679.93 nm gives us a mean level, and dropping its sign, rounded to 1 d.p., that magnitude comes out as 60.0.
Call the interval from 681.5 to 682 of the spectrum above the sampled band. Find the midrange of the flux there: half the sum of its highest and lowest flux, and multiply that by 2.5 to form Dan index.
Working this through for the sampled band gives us 150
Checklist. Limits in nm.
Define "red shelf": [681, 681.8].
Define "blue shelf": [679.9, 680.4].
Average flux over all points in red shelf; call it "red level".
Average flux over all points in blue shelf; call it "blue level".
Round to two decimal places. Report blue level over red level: 0.99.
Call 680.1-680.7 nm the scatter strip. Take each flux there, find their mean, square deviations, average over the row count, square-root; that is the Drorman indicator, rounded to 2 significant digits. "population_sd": 1.7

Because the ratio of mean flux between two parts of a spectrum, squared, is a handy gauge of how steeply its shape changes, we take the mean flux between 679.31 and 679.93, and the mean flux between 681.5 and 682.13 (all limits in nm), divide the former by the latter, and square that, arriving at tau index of 0.964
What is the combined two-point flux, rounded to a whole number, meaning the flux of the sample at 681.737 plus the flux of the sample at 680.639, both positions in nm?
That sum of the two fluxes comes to 129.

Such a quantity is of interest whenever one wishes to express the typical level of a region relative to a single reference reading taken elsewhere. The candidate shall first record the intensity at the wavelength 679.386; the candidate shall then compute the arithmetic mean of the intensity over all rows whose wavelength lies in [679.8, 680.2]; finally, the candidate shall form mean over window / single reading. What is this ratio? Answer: 0.98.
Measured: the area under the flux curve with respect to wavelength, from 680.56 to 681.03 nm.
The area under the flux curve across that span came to 30.2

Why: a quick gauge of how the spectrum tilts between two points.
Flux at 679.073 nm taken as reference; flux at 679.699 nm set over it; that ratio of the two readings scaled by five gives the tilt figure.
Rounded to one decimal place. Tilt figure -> 6.9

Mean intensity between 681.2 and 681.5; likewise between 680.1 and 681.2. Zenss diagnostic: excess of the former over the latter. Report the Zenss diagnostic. 0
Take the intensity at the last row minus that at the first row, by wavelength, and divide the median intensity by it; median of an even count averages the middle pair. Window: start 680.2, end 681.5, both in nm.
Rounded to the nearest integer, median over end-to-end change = 55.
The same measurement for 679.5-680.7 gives 6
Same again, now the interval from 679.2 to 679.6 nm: -2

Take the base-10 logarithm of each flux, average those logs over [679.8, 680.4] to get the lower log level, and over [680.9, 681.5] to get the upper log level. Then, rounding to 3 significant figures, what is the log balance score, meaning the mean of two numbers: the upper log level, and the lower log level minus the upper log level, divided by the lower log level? 0.891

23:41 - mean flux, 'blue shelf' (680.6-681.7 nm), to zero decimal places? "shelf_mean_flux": 61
